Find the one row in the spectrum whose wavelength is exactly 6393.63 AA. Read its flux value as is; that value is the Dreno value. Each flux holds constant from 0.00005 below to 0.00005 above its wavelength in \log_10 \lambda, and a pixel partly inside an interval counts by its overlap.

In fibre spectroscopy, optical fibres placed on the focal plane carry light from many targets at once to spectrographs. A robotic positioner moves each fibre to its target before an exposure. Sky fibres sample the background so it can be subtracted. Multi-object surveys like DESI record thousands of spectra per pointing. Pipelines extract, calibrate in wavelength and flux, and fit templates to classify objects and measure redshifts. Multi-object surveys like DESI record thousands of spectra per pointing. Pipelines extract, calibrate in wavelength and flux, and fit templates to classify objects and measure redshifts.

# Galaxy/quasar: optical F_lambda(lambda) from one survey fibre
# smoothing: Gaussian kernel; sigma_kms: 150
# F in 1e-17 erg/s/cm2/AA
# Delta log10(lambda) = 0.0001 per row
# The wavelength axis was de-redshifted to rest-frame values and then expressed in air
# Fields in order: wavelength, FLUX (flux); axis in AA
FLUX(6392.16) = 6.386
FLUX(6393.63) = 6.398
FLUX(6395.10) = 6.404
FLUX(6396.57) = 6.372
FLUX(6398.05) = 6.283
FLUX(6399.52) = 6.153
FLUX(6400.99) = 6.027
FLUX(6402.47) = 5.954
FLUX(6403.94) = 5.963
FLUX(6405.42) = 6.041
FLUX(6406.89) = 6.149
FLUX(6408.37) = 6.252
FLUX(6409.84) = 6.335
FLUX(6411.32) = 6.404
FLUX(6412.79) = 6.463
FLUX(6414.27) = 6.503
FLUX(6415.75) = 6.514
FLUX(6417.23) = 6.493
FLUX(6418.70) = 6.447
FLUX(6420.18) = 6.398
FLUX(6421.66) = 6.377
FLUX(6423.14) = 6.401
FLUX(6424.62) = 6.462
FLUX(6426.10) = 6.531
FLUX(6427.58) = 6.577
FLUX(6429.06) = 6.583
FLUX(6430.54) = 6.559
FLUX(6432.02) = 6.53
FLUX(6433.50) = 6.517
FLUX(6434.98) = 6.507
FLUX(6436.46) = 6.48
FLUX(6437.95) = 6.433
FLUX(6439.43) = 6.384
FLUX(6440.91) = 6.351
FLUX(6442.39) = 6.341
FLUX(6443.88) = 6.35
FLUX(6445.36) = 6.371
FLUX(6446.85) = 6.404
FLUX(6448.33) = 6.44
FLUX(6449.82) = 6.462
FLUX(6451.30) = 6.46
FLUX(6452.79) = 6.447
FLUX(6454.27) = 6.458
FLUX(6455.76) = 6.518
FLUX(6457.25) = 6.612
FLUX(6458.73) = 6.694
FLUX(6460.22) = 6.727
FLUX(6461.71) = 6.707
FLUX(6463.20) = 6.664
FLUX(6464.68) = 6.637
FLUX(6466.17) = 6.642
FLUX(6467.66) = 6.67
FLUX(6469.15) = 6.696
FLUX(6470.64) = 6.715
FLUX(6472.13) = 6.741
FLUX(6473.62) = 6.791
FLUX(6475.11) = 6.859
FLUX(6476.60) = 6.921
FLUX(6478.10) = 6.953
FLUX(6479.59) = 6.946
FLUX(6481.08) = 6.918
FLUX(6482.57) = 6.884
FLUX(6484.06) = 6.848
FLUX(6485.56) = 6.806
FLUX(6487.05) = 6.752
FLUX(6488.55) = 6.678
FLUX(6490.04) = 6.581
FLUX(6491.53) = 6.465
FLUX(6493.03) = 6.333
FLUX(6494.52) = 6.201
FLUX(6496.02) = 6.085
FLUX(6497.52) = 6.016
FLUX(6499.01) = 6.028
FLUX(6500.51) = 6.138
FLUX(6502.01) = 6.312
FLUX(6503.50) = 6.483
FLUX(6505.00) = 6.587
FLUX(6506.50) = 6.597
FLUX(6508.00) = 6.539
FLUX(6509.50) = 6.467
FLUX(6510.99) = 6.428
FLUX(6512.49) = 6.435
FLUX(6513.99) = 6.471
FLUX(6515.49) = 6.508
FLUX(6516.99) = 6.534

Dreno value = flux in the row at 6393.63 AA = 6.398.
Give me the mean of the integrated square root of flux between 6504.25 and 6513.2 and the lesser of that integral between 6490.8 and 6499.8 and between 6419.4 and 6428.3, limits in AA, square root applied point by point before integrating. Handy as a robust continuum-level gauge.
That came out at 22.6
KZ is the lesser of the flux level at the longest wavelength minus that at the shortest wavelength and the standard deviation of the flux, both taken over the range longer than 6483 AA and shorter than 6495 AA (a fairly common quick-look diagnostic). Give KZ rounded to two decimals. -0.65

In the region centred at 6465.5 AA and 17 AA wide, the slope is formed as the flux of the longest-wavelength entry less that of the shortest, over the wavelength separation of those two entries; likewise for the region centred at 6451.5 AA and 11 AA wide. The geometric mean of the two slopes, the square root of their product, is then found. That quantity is 0.012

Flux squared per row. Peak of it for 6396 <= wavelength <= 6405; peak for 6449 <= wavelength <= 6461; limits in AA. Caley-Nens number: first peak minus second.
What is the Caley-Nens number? -4.7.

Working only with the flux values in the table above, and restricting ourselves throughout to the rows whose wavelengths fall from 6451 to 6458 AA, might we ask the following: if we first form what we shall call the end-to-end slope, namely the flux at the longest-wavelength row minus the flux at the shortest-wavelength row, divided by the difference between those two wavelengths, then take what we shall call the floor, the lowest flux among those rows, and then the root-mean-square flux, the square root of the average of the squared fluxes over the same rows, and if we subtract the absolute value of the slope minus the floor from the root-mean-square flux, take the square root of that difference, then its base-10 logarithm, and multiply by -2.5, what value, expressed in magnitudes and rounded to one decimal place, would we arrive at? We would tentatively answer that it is 1.4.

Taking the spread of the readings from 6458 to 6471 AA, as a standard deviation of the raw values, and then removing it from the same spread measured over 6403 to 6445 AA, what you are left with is 0.12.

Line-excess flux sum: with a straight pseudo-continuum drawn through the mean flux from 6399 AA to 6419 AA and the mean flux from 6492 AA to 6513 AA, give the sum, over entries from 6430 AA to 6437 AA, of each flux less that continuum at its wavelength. 1.2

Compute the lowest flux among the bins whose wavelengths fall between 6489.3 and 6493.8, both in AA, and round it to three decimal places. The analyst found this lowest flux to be 6.333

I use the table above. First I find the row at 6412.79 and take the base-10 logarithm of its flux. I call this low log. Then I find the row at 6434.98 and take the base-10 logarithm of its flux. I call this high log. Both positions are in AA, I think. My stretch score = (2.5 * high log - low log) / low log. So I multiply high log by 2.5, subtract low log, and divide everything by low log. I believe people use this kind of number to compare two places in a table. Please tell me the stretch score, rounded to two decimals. 1.51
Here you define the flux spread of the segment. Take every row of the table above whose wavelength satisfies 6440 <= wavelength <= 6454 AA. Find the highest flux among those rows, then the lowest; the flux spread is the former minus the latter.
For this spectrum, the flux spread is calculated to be 0.12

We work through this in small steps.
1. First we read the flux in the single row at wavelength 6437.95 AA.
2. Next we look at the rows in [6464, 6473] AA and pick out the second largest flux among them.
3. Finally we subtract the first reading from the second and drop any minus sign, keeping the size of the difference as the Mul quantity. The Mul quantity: 0.3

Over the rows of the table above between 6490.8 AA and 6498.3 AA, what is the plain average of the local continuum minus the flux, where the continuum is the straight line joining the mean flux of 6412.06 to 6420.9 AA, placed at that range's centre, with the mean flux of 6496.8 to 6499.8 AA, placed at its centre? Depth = -0.2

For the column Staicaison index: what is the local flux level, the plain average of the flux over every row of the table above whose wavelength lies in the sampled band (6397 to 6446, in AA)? 6.37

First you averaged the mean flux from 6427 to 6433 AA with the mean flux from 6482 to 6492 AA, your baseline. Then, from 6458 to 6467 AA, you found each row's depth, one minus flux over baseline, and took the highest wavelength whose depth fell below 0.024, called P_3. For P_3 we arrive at 6466.17 AA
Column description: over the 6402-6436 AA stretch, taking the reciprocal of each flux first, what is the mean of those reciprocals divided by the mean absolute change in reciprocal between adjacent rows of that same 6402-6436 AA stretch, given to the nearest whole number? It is 141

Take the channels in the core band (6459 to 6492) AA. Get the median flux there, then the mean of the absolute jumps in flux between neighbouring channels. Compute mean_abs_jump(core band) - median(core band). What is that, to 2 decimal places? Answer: -6.69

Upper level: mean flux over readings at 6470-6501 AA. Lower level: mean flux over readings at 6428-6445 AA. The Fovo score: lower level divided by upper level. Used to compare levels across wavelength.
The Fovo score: 0.978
